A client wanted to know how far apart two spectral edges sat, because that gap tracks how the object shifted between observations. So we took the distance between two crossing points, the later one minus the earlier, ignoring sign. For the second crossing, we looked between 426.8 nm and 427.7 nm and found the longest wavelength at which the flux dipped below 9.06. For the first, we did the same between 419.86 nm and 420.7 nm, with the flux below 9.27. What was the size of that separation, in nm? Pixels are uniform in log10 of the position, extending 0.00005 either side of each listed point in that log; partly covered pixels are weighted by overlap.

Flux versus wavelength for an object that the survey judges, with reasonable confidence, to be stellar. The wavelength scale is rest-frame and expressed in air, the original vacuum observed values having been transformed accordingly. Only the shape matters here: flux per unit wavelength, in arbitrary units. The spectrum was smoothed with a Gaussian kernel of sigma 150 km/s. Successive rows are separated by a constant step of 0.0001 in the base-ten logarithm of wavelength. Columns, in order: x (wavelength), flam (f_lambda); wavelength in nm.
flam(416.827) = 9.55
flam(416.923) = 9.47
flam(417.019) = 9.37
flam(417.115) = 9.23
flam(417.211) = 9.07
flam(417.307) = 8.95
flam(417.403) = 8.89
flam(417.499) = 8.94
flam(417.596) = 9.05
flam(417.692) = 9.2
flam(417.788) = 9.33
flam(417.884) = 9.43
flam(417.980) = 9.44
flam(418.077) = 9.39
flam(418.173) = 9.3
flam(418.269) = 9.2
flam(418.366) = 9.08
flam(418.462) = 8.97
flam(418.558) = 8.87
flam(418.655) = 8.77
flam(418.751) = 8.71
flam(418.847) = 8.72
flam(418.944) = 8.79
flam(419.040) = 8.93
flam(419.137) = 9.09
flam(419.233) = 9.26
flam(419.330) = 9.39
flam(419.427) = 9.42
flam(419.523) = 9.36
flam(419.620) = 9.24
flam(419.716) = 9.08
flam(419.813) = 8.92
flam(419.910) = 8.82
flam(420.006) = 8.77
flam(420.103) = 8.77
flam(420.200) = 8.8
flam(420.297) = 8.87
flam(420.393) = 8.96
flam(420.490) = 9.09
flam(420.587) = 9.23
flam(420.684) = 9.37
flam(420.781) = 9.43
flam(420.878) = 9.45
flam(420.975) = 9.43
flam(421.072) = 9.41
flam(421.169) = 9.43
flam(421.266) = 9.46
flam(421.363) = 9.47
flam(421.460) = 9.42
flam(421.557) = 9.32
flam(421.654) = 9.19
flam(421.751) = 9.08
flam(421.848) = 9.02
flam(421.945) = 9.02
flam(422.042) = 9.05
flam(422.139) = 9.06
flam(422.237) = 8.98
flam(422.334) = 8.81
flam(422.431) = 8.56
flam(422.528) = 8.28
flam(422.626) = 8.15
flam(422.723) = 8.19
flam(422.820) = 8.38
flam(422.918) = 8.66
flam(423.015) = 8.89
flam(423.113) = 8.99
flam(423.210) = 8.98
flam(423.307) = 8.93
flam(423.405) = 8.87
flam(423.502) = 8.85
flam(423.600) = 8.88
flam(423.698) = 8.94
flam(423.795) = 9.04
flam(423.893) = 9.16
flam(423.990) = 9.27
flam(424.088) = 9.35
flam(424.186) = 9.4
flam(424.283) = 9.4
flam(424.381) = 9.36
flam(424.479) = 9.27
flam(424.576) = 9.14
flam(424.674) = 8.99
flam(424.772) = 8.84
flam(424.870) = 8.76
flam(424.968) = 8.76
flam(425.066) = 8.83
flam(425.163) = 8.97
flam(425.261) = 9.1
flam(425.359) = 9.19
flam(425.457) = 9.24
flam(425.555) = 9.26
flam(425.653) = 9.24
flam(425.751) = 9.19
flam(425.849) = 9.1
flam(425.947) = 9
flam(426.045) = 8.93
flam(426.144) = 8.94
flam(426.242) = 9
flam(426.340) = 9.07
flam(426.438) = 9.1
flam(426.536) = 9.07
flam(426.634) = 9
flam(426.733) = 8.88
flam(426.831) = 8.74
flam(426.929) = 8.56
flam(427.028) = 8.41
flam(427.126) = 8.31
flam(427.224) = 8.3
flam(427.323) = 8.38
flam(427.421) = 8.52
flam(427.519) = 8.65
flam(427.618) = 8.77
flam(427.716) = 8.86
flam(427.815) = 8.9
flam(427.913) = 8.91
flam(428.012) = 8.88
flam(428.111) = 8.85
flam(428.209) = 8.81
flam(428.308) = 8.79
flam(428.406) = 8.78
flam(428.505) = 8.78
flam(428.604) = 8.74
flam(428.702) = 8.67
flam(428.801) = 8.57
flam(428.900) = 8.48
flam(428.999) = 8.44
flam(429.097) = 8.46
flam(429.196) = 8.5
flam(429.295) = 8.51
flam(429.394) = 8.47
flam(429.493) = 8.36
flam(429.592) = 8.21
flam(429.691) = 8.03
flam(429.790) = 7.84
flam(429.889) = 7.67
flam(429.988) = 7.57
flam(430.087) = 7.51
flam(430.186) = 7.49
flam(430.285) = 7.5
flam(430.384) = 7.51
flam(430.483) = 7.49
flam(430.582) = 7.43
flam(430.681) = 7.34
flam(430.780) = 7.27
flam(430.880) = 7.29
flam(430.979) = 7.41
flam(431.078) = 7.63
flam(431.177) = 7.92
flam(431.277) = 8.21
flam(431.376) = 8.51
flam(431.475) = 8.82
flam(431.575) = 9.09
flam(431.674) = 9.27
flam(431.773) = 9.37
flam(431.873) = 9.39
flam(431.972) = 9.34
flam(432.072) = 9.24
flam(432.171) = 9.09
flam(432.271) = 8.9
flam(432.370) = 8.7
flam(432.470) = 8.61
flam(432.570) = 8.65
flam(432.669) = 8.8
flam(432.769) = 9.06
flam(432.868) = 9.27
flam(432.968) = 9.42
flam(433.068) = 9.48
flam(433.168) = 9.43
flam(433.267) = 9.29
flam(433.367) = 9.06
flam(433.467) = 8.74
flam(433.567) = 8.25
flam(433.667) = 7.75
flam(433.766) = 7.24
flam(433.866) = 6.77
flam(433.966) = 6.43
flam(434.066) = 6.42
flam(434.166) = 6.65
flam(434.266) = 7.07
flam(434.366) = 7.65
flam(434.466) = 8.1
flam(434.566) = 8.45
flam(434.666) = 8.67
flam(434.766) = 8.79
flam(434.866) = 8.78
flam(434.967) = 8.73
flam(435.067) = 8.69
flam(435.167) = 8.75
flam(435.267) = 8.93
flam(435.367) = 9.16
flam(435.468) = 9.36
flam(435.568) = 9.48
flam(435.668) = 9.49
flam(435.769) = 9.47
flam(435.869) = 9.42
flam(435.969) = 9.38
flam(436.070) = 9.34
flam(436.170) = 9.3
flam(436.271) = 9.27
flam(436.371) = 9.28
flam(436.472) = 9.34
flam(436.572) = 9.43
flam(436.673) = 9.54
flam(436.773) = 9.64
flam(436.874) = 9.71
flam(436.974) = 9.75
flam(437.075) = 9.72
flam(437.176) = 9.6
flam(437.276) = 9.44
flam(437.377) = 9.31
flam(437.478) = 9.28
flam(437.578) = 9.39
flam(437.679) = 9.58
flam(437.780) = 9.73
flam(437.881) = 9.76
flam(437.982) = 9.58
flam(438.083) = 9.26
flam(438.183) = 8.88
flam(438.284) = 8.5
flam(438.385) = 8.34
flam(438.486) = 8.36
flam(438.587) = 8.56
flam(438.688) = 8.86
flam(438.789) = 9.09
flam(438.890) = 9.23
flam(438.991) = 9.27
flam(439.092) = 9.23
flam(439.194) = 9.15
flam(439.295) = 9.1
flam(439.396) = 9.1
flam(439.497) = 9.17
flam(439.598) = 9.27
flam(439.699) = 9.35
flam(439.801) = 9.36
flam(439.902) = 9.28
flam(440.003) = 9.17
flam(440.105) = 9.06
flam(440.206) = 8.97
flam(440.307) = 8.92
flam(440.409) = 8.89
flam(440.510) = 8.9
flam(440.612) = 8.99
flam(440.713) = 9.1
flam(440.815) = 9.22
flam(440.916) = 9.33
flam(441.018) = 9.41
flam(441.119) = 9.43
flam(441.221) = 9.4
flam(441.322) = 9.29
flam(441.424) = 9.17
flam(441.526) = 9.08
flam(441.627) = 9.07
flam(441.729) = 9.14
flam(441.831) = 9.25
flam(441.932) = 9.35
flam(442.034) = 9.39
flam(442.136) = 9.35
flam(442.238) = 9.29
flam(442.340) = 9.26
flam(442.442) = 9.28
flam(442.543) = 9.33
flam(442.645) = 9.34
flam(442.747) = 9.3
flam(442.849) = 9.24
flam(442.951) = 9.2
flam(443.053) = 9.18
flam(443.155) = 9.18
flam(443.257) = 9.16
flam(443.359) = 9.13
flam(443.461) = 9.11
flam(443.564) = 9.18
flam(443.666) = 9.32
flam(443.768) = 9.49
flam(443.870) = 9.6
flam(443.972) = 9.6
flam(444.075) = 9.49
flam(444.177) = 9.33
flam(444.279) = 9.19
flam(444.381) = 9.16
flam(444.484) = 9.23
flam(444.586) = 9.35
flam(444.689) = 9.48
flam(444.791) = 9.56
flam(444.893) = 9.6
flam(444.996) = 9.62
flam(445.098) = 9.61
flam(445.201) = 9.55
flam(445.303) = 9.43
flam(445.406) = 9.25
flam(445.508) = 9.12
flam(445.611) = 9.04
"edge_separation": 7.03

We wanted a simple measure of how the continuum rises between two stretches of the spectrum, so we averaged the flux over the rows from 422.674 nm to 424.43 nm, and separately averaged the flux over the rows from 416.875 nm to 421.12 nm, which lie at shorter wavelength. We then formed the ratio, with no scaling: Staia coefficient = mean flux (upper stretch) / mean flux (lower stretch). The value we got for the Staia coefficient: 0.98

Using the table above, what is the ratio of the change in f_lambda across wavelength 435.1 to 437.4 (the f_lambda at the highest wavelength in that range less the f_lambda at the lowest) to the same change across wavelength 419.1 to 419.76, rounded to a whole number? -56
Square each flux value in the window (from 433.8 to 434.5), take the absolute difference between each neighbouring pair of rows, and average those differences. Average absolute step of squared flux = 4.8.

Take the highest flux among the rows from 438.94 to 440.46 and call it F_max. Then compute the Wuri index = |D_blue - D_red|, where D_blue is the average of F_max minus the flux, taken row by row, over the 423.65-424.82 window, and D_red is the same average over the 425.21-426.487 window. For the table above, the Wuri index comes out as 0.1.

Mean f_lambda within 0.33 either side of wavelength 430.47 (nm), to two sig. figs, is 7.4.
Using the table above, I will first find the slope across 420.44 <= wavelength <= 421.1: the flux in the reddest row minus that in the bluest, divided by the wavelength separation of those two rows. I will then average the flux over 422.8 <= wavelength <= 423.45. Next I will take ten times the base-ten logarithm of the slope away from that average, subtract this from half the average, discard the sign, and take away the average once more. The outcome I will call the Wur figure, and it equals -1.8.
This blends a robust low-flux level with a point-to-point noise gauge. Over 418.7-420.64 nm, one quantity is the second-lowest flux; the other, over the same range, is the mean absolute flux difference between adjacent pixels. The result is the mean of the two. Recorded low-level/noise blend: 4.41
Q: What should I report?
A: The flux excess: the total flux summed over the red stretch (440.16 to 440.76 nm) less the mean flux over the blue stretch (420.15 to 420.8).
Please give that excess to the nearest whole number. 45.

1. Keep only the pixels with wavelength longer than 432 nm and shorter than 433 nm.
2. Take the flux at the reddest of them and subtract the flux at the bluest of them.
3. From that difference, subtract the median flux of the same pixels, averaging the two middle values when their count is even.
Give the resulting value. -8.8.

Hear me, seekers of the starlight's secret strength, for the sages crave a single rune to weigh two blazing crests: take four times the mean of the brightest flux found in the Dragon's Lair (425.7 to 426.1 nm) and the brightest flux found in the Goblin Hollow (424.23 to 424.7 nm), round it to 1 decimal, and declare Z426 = 37.2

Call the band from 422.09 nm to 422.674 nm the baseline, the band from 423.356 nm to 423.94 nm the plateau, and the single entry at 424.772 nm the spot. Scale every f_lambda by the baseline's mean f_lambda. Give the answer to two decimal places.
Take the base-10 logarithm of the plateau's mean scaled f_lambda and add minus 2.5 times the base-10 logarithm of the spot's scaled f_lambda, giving -0.01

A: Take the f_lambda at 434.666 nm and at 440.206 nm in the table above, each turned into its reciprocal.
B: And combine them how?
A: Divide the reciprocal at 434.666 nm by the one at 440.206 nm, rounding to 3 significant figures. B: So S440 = 1.03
